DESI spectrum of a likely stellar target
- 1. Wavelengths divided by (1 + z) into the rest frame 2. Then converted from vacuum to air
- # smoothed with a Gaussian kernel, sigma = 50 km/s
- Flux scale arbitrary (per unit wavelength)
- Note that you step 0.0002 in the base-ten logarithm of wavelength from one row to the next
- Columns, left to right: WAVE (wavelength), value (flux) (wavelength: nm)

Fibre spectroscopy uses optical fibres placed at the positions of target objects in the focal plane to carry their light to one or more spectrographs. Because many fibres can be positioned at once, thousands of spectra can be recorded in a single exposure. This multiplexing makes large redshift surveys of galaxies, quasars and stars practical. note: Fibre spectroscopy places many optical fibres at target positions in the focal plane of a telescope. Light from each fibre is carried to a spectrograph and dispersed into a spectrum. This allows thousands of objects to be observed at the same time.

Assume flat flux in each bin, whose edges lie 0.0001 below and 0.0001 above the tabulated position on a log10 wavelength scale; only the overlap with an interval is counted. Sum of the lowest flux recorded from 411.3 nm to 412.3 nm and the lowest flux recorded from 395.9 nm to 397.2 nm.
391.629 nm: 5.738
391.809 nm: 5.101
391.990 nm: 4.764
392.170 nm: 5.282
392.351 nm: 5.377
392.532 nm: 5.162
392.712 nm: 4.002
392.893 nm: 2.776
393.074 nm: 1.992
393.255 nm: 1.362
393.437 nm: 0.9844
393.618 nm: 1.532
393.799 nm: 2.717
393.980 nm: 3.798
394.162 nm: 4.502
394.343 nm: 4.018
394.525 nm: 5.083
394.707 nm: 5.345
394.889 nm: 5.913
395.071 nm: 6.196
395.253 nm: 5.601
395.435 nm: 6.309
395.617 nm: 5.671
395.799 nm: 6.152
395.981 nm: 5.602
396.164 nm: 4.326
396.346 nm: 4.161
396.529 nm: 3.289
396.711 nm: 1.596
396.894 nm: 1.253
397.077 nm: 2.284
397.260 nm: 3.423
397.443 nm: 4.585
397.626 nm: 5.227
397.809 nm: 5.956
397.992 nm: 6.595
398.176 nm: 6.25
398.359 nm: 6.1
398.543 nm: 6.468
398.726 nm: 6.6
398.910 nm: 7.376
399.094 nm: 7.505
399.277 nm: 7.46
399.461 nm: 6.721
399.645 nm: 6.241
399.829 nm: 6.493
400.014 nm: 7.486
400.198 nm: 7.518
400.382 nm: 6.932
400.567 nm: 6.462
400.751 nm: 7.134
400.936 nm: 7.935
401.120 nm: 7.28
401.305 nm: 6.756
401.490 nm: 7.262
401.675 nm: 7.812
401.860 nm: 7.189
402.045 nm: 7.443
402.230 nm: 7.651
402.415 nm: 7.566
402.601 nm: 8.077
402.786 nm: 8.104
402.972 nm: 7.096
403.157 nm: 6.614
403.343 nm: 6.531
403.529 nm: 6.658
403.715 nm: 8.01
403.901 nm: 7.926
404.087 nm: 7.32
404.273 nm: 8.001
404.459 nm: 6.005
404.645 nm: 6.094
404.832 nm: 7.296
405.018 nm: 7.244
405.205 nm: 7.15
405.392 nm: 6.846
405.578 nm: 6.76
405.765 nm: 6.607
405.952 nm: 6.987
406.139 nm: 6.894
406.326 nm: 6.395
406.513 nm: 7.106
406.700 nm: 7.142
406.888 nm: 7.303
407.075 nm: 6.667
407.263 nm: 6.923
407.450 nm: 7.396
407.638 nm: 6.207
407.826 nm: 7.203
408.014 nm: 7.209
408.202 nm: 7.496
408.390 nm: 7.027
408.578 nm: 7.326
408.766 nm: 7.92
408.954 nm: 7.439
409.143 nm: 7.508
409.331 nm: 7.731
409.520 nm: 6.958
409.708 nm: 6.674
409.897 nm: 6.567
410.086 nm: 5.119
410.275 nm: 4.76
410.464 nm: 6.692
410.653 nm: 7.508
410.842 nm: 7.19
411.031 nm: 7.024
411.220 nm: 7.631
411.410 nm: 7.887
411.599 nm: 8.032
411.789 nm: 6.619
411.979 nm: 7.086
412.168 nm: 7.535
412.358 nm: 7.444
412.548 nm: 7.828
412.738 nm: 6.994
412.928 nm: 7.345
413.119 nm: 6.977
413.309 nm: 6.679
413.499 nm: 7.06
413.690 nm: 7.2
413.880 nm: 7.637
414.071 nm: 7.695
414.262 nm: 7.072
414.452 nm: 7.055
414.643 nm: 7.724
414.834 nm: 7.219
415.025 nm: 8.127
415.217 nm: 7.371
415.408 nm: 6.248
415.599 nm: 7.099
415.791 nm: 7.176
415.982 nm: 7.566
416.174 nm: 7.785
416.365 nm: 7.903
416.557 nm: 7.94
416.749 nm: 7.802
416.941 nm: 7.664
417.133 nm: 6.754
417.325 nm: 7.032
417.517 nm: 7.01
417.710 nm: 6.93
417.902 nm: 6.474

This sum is 7.9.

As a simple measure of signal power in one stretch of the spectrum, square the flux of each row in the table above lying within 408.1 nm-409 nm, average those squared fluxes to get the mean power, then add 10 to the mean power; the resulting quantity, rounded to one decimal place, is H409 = 65.5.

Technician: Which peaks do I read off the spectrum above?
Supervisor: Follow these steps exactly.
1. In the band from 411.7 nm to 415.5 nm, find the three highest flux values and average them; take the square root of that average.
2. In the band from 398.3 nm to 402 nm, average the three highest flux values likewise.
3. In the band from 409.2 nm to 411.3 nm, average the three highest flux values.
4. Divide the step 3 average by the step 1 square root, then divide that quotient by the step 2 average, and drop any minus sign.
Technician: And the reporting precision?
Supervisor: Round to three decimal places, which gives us 0.350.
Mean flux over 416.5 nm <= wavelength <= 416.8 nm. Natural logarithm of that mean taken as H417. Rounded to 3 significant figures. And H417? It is 2.06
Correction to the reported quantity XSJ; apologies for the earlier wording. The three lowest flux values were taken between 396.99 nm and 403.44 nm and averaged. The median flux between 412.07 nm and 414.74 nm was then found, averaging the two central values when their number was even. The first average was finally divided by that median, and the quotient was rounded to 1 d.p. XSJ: 0.5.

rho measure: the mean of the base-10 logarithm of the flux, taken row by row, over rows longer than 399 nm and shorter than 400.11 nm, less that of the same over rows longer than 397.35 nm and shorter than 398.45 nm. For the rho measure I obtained 0.08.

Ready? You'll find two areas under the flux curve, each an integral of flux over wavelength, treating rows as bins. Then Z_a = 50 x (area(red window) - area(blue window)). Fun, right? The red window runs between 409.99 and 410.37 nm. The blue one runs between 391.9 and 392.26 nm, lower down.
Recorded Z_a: 3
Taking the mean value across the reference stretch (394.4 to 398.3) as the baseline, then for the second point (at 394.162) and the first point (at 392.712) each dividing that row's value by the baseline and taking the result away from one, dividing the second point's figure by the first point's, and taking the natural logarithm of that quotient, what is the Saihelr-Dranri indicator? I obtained -1.0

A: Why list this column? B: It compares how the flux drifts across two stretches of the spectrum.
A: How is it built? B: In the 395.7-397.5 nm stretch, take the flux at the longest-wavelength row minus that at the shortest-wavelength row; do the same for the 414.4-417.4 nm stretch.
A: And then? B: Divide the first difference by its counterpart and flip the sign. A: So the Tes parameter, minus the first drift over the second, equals -68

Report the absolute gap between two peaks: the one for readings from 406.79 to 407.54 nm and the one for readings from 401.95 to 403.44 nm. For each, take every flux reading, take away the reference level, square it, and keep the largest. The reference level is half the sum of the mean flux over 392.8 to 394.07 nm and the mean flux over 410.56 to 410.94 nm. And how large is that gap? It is 4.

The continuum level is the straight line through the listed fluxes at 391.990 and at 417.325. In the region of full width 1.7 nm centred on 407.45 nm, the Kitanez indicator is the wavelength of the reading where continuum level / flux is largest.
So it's 407.638 nm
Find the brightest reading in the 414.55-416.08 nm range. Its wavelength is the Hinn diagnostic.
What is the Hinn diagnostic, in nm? 415.025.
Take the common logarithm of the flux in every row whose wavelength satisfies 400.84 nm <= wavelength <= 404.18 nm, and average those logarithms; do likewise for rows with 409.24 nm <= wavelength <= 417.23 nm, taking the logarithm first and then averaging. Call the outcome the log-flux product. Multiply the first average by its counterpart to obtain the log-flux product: 0.74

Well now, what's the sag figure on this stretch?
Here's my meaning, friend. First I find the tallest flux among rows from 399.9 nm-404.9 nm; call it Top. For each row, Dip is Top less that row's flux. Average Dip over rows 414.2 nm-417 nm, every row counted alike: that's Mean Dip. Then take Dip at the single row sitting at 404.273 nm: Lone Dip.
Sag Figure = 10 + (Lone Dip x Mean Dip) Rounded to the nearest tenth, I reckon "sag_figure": 10.1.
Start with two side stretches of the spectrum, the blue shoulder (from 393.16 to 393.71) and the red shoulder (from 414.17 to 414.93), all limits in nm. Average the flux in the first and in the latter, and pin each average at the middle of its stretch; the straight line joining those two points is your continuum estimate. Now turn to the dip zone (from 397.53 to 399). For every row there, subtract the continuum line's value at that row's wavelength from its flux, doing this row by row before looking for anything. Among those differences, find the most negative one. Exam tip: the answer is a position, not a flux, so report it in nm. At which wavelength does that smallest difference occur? 397.626 nm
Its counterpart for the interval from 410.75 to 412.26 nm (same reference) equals 411.789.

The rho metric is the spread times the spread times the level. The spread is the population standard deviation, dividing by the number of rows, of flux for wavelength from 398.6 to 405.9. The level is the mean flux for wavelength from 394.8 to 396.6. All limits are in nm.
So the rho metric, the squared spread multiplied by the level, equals 1.7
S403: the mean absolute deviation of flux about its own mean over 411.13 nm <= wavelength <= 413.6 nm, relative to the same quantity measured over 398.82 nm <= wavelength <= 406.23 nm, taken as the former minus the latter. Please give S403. -0.07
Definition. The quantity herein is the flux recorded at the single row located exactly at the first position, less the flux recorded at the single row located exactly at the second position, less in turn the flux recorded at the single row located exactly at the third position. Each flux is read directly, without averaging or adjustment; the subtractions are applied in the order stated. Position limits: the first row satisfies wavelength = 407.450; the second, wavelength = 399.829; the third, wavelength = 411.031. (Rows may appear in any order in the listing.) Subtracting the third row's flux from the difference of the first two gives -6.1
